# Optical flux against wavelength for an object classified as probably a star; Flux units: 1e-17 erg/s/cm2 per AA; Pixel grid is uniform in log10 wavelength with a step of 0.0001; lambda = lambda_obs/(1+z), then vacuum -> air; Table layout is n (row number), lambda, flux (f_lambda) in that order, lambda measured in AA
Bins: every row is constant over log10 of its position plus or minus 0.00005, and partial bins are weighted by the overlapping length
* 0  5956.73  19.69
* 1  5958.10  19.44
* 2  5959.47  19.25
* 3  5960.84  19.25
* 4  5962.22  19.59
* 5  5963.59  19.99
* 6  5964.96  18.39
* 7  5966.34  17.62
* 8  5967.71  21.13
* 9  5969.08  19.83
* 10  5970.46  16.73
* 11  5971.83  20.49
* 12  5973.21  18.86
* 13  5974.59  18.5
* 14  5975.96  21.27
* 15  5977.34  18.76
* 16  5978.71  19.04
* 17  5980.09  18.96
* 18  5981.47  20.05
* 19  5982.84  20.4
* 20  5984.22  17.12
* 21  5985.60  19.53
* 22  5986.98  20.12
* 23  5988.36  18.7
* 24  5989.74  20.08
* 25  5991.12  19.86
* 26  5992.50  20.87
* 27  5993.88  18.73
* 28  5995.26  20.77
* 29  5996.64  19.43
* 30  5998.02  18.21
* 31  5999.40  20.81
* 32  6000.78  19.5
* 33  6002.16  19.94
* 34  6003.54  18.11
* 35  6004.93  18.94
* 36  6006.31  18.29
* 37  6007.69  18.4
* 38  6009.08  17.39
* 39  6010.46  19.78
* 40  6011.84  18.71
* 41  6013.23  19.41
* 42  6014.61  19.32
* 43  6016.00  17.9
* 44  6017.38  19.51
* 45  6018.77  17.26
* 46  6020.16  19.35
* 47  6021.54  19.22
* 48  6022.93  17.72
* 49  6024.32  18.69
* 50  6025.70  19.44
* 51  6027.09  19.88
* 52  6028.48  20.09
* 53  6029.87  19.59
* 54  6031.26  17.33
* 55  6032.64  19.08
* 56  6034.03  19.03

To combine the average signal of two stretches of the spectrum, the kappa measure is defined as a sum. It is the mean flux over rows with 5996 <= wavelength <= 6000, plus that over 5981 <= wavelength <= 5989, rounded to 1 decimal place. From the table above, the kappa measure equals 38.8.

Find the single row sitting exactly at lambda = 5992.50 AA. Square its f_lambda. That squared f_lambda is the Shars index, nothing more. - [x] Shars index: 436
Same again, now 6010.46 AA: 391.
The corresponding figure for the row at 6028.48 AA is 404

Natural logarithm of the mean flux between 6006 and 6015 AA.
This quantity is 2.932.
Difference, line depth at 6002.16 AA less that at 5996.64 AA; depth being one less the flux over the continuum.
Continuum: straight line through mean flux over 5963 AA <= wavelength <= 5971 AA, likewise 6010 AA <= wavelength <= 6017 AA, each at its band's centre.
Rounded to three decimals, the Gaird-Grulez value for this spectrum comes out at -0.026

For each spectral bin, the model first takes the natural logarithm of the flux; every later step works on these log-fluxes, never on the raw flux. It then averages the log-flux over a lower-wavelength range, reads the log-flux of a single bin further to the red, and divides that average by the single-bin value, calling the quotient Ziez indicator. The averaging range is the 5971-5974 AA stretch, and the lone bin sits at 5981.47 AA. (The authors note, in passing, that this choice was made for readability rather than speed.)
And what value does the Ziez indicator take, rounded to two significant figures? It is 0.99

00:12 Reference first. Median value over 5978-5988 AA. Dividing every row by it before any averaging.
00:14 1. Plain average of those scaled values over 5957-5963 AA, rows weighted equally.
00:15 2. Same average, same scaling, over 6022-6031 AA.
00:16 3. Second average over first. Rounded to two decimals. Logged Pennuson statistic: 0.99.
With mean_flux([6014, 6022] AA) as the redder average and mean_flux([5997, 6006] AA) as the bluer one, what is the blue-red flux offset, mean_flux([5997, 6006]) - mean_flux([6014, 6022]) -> 0.5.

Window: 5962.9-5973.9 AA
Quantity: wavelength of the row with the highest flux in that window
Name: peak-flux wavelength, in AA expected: 5967.71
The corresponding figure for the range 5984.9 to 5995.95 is 5992.50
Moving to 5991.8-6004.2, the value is 5992.50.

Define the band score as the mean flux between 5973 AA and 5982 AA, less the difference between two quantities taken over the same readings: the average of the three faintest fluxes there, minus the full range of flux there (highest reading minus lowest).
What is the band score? 3.4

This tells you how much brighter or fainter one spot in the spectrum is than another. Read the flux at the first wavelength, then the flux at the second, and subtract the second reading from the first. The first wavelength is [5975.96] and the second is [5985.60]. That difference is 1.7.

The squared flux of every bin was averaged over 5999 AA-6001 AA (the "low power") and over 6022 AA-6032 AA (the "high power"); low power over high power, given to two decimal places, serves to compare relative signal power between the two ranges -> 1.13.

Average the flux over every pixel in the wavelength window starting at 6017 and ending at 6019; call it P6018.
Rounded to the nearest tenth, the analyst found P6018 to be 18.4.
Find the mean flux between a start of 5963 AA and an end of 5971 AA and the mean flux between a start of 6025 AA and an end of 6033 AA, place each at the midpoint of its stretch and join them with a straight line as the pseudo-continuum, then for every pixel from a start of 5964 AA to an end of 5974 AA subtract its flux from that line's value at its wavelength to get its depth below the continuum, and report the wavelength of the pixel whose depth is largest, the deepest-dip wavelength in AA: 5970.46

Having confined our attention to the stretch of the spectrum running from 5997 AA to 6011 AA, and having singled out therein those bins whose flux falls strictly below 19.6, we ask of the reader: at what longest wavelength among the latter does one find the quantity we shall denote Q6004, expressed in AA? 6009.08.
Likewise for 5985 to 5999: 5998.02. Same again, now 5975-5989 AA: 5988.36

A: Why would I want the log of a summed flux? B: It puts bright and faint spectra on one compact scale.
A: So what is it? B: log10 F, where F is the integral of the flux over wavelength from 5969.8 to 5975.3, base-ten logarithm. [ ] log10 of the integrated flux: 2.01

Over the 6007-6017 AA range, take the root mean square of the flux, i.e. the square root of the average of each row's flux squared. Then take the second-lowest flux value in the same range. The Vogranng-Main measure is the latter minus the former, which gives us -0.8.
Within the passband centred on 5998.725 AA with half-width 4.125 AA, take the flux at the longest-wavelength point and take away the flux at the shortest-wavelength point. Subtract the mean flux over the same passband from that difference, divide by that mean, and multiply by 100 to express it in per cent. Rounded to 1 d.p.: -104.2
